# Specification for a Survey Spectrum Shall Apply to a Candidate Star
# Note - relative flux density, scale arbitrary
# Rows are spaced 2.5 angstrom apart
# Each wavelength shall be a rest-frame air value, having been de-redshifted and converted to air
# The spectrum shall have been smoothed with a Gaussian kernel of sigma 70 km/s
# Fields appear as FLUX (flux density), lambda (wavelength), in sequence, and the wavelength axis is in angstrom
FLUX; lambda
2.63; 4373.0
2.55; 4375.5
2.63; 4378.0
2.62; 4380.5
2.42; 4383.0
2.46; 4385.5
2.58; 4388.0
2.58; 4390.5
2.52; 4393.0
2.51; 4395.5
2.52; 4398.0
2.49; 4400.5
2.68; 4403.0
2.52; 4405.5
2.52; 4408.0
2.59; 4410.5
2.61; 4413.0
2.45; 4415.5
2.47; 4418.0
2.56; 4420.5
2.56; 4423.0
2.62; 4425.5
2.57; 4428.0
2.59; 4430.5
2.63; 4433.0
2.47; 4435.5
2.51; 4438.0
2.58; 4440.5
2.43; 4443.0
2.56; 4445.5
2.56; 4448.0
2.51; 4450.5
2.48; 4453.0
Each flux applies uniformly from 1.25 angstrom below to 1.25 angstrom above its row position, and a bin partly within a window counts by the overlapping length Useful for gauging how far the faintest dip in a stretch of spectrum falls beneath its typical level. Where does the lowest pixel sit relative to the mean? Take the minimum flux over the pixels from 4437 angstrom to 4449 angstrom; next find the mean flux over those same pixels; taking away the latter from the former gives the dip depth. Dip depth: -0.098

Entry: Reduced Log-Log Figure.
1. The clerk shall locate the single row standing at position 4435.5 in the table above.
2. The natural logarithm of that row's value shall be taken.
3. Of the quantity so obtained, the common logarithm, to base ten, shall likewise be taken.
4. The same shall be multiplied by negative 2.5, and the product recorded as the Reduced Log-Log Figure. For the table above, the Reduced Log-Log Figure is 0.109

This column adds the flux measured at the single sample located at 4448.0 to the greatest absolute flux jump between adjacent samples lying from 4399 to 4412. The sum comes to 2.75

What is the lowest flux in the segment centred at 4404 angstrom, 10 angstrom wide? 2.49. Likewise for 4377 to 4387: 2.42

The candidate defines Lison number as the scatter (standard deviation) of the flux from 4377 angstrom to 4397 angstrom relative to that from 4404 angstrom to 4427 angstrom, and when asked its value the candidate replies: 1.3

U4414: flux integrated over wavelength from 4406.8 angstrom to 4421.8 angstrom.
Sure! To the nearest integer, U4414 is 38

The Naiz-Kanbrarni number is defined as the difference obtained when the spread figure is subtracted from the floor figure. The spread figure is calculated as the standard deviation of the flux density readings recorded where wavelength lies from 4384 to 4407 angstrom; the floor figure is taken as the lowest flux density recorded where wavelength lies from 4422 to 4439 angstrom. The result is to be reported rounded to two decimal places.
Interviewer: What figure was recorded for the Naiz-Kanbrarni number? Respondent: 2.41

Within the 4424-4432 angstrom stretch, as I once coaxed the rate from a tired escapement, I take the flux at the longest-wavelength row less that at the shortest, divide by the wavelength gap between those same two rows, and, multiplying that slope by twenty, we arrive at -0.12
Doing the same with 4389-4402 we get -0.18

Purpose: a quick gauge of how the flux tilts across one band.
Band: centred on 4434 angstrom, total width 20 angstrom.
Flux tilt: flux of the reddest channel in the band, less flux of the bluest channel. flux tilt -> -0.19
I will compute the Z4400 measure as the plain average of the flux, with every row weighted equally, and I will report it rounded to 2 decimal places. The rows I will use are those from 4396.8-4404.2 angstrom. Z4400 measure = 2.56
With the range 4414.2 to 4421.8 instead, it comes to 2.49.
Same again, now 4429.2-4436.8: 2.56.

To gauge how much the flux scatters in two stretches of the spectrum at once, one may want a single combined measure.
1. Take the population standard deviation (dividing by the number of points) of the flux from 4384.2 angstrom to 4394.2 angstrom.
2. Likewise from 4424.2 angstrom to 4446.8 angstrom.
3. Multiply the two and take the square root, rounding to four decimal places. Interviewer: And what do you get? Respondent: 0.0564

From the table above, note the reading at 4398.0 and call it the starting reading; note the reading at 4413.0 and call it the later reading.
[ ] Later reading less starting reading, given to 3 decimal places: 0.090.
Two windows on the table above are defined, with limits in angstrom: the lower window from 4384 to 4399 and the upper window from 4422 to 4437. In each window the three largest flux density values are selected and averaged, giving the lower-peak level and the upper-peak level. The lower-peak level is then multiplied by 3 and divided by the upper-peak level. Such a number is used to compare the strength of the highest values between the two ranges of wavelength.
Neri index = 2.94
